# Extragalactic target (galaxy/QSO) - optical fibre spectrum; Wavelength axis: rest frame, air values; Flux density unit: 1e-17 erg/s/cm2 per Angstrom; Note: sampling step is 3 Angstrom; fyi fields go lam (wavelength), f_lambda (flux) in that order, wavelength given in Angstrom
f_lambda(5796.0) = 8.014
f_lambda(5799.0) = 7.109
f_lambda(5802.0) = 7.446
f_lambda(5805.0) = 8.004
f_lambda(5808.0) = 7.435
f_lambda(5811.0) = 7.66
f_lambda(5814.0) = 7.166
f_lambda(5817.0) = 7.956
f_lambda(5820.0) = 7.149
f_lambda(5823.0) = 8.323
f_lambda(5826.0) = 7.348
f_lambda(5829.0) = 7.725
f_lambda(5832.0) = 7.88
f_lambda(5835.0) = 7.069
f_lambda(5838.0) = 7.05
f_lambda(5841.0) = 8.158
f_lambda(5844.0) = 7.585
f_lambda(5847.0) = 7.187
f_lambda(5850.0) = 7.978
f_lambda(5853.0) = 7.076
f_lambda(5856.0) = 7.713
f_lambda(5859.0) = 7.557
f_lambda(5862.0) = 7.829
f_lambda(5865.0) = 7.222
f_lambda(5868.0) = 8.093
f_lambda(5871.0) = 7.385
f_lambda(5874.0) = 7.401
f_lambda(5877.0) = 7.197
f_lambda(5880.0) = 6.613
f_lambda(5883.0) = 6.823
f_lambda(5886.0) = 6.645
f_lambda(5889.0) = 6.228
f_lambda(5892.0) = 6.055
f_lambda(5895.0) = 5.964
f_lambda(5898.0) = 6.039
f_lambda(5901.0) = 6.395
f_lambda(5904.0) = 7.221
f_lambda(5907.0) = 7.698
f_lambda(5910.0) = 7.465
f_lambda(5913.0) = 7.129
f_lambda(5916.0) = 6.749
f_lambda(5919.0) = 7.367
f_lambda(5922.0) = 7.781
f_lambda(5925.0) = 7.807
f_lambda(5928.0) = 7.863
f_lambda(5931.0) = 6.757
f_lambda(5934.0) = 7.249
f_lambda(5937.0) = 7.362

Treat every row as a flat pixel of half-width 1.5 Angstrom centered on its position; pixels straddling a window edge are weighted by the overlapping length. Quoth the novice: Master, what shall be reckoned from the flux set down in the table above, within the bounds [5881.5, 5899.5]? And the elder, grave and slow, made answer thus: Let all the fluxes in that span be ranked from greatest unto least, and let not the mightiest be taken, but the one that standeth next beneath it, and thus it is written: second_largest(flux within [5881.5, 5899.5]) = 6.645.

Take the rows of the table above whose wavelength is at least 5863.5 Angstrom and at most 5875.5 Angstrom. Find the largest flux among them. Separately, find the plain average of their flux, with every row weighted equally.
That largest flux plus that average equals 15.6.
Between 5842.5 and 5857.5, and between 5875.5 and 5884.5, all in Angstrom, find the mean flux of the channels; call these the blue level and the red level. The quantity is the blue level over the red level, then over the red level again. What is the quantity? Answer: 0.159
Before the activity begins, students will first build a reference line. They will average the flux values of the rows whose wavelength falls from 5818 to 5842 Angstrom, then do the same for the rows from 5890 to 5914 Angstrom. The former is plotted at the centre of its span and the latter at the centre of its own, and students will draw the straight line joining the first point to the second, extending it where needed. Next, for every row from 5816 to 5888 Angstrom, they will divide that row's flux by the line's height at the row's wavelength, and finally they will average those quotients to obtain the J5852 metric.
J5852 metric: 1.02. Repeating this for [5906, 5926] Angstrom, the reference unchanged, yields 1.13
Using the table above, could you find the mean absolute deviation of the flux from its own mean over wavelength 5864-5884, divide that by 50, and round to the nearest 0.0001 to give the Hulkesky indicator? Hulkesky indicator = 0.0065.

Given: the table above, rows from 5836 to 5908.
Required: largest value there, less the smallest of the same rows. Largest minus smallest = 2.19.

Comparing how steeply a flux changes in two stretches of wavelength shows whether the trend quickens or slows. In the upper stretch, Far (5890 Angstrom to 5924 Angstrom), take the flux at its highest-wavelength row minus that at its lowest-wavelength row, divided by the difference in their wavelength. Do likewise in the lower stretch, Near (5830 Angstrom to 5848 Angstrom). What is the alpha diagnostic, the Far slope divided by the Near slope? -1.2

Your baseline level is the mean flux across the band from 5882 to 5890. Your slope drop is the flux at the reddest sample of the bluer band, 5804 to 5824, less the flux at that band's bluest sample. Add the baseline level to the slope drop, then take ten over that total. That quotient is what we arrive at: 1.45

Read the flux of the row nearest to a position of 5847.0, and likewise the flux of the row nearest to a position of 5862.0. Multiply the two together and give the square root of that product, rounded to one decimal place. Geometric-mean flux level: 7.5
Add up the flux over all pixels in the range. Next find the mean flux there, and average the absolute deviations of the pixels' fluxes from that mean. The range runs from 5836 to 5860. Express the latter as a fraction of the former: 0.0054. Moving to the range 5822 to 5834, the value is 0.0090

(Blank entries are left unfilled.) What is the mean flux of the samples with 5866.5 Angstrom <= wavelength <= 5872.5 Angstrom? 7.74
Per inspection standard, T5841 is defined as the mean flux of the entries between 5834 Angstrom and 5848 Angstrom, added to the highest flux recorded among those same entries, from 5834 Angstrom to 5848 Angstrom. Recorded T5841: 15.6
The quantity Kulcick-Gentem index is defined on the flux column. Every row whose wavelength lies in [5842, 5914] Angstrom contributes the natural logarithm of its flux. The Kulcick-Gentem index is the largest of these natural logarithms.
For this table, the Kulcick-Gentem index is 2.09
